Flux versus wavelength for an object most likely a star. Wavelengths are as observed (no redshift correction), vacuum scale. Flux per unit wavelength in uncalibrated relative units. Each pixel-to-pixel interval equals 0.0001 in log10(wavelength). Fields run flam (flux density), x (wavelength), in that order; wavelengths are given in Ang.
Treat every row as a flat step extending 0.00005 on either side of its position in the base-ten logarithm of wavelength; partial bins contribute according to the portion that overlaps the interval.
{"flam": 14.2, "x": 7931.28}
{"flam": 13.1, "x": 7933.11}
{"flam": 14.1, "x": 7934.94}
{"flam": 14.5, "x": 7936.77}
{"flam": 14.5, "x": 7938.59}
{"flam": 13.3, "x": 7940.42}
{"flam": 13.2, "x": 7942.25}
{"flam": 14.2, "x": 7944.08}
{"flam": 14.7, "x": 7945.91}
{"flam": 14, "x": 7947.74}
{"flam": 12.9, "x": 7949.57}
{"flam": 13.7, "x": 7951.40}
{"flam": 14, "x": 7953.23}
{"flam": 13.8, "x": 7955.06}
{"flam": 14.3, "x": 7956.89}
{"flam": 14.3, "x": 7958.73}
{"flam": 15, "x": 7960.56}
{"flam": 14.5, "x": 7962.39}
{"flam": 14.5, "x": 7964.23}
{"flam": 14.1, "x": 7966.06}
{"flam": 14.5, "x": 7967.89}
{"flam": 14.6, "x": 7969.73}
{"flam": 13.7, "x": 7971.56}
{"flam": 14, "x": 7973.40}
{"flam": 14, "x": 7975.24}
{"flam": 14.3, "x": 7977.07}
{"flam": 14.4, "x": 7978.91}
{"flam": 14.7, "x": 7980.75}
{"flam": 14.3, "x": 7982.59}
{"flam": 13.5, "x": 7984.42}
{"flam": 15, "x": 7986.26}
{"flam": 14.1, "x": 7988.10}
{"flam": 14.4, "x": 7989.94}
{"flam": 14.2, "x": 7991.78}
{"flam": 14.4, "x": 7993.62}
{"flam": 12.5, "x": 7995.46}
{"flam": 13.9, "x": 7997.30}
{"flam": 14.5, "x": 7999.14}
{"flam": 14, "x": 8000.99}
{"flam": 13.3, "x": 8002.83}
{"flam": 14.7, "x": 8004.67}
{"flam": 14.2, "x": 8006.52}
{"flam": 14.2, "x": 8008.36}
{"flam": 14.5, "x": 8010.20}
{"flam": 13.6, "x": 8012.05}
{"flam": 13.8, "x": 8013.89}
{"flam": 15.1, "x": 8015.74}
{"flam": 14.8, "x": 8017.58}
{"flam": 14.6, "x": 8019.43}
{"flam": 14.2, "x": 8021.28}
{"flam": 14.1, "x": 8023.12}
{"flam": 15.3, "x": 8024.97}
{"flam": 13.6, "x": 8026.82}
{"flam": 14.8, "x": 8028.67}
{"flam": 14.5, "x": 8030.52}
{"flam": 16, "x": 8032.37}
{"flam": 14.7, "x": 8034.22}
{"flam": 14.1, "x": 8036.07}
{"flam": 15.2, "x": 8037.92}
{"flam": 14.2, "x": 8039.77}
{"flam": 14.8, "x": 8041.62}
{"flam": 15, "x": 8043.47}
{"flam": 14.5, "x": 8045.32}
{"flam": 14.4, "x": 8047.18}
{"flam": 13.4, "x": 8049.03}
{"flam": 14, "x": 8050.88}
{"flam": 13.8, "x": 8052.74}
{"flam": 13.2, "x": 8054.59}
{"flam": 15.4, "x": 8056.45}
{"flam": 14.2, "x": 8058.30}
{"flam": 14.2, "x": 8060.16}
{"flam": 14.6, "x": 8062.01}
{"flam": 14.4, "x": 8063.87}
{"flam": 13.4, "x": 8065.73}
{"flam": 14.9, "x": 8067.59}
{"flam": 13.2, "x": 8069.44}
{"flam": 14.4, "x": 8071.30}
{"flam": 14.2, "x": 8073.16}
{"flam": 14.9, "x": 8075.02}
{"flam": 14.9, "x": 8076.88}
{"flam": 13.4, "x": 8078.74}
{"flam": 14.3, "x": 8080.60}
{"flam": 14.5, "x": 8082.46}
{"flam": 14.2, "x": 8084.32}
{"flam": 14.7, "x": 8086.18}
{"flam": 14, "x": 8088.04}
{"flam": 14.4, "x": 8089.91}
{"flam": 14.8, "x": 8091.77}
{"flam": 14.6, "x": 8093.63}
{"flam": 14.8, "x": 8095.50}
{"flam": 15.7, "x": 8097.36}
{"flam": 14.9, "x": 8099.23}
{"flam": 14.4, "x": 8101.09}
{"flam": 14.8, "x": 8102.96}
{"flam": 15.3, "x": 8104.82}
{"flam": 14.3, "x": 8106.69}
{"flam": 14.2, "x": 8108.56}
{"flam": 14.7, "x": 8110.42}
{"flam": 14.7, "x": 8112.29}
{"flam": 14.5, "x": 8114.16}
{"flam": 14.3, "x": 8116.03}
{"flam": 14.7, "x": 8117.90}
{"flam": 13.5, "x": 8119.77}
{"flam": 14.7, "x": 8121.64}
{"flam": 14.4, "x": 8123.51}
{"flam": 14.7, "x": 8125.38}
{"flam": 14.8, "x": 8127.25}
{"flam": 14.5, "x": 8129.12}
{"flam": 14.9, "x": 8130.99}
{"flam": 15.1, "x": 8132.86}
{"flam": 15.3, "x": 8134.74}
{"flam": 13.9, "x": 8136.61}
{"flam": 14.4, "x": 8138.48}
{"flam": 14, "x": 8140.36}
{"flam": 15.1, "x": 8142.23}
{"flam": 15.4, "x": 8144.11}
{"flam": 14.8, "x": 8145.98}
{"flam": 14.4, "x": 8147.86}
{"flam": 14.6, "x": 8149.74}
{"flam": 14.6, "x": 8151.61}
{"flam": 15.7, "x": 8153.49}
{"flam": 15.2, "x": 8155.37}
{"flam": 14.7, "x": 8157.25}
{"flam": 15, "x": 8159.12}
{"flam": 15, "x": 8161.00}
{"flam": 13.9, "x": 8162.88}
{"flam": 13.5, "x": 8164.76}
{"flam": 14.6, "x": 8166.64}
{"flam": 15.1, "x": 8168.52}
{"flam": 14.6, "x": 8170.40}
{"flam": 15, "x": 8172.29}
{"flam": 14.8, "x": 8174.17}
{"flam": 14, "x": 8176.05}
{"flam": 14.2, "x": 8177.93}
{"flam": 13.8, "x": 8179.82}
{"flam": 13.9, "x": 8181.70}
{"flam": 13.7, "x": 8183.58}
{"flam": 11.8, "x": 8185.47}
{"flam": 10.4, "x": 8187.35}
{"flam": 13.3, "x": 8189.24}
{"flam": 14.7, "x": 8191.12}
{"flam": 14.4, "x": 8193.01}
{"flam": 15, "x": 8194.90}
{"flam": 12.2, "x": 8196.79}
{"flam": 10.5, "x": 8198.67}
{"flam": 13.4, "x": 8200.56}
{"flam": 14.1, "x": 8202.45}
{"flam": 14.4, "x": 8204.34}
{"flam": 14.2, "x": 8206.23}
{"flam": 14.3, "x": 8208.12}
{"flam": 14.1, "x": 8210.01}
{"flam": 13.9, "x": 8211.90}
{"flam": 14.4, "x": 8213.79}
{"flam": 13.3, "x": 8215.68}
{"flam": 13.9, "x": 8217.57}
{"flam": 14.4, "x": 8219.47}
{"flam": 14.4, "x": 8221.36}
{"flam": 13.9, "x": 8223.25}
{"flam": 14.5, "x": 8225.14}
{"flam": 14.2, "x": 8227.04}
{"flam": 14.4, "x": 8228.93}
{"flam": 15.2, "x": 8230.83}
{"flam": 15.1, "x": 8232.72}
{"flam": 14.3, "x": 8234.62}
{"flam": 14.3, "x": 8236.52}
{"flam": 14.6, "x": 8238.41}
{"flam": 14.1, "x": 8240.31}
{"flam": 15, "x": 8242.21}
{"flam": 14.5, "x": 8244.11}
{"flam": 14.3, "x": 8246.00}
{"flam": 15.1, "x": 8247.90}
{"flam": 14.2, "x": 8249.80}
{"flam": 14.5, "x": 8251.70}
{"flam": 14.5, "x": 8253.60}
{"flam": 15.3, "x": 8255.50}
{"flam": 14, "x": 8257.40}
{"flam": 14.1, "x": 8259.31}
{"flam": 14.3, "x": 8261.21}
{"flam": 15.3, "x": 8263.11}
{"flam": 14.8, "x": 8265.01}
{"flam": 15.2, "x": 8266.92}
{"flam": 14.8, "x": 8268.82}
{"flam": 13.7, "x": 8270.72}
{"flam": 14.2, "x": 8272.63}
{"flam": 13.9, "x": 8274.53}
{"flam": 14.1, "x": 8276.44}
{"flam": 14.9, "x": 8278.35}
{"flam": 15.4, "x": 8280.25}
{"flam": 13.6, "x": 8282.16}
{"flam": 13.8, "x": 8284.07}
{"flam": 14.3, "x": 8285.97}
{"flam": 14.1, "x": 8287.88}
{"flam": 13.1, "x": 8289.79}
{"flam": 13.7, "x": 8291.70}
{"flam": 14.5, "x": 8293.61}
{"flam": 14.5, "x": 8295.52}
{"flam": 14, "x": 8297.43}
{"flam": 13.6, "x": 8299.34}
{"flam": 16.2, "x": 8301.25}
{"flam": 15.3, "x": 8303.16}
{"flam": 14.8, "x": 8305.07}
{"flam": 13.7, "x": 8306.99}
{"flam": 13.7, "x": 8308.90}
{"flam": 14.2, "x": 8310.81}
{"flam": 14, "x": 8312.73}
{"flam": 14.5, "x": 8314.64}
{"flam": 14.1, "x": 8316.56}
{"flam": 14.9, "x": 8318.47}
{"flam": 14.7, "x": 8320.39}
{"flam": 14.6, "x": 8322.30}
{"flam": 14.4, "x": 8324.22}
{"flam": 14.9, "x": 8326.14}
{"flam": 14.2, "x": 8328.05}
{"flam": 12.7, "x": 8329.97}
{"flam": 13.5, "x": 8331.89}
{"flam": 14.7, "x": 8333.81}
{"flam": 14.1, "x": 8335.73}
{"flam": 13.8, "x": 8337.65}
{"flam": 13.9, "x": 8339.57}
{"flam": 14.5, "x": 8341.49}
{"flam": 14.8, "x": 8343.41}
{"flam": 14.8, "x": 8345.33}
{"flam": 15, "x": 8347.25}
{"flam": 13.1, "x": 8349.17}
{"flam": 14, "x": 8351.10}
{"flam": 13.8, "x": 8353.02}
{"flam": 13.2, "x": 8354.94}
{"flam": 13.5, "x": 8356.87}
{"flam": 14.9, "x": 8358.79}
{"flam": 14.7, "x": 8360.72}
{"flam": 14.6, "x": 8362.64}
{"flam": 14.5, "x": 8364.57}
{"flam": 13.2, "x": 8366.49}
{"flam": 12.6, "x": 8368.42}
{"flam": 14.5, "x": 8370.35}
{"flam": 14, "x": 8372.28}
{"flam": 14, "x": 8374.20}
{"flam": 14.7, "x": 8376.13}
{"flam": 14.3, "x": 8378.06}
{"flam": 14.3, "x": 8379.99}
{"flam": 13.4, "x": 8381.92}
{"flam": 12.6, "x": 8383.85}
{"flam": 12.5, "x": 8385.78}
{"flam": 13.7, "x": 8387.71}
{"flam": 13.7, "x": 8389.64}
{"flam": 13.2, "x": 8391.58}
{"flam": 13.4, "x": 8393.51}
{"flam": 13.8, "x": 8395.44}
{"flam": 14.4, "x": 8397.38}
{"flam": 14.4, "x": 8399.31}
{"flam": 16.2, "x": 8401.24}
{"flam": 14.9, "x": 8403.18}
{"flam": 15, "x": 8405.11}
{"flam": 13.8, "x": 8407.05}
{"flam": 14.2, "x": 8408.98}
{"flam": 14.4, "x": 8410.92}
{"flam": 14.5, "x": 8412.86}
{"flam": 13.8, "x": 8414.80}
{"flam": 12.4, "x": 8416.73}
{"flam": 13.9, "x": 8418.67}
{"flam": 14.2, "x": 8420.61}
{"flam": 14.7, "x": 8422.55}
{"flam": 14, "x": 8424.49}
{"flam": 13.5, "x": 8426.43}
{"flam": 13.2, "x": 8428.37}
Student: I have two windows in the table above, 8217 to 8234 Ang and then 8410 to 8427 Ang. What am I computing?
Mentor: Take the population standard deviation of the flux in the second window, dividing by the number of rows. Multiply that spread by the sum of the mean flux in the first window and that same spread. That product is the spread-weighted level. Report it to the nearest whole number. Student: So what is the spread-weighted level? 10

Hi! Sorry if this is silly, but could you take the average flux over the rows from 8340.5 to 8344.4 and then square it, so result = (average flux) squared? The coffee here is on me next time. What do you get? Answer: 215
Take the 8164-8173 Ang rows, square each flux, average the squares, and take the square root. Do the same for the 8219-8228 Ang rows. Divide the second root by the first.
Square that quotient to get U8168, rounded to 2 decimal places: 0.96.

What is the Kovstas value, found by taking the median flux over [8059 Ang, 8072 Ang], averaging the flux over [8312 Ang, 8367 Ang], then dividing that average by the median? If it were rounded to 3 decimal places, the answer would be 0.986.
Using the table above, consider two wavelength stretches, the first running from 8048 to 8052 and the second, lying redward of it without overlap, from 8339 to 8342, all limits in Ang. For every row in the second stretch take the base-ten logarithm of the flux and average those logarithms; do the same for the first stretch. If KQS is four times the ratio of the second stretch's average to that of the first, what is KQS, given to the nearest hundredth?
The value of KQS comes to 4.05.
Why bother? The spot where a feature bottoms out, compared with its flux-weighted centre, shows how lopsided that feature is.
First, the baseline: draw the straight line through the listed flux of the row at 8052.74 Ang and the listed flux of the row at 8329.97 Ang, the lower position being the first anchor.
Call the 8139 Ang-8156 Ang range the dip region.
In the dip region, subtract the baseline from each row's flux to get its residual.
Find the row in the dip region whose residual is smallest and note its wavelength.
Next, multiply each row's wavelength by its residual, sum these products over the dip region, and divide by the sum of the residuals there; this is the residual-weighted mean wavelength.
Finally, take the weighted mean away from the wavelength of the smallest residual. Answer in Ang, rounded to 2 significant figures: -8.3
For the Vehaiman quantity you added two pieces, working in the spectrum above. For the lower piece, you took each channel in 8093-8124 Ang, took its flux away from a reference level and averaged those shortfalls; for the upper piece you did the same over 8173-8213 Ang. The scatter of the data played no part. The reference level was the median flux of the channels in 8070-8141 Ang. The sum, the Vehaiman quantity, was 0.9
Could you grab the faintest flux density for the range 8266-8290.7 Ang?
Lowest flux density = 13.1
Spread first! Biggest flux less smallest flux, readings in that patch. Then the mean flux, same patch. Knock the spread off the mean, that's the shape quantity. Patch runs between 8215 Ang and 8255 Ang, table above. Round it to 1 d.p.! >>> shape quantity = 12.5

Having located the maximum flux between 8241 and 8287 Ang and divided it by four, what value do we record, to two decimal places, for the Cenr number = 3.85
